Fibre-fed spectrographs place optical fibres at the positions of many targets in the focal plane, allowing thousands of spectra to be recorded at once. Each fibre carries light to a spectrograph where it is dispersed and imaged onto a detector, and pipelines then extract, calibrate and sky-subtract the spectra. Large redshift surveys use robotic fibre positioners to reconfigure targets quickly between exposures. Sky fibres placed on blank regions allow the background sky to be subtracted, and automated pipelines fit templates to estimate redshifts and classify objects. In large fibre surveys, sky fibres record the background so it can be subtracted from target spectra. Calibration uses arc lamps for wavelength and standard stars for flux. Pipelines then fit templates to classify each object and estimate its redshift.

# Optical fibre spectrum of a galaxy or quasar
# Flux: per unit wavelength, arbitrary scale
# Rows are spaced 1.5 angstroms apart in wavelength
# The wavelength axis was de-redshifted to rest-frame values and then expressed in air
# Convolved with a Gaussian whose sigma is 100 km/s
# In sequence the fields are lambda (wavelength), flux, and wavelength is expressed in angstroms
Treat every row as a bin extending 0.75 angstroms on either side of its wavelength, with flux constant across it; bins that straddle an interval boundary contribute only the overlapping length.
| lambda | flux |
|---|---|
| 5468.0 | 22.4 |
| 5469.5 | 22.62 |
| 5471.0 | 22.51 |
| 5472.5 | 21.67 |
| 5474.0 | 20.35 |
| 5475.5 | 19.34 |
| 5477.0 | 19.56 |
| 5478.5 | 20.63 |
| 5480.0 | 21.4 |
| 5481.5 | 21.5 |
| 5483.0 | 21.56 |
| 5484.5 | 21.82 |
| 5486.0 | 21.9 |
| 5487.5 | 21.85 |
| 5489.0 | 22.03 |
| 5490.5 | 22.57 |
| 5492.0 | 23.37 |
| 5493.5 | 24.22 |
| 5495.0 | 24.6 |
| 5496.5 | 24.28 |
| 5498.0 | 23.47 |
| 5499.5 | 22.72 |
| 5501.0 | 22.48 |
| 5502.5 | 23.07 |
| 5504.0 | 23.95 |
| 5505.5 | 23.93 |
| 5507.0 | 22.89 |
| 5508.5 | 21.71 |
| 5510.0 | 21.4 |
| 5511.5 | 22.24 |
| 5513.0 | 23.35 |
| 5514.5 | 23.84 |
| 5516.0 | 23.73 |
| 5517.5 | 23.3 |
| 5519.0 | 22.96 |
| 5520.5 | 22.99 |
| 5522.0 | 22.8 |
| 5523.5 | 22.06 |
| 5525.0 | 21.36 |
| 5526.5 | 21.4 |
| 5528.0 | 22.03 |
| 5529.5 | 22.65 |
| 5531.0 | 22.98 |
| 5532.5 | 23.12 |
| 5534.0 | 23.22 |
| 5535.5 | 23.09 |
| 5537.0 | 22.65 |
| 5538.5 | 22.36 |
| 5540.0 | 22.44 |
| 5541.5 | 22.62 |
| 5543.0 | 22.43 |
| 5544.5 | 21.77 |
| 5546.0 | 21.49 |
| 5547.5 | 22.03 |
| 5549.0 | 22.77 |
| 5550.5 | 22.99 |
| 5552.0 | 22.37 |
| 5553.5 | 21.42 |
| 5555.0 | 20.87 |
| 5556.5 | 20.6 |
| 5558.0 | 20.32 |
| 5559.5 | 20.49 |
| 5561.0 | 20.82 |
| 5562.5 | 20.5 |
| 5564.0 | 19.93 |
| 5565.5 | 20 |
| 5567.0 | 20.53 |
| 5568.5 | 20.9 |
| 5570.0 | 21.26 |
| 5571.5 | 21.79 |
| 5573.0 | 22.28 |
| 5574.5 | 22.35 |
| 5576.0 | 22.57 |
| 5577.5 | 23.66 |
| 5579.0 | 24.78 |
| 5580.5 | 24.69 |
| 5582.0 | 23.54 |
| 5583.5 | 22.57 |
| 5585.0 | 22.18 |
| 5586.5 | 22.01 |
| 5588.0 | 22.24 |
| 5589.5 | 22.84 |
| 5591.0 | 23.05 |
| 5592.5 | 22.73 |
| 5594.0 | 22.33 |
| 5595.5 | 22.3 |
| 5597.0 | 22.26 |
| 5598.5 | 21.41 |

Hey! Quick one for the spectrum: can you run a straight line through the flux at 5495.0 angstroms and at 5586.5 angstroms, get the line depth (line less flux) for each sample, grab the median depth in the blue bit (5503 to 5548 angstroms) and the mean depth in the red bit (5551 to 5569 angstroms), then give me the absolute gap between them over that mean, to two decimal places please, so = 0.54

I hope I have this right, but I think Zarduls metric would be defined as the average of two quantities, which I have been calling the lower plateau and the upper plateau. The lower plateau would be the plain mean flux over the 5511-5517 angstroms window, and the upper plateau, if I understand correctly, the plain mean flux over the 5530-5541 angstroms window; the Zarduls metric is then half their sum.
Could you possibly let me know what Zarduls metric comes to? 23.1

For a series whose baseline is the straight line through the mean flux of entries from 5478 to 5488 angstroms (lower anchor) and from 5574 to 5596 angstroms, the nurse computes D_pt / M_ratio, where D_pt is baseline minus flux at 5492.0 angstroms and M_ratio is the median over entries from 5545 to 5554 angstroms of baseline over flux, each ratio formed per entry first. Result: -1.7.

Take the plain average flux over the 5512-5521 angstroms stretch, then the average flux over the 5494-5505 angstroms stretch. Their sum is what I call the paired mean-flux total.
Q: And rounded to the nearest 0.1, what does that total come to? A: 46.9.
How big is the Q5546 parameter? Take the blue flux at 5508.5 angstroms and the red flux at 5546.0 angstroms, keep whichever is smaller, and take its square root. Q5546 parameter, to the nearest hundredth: 4.64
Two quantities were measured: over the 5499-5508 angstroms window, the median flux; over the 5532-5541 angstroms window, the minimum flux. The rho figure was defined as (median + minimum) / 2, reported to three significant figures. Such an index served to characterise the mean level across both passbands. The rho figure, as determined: 22.7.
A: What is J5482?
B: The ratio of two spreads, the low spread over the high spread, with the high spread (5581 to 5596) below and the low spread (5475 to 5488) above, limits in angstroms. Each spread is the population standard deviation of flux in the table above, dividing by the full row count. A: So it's 2.1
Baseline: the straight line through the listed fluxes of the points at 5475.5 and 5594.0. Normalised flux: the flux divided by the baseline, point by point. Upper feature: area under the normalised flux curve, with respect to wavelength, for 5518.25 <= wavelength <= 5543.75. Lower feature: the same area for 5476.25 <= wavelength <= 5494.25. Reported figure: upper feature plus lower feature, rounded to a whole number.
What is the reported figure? 48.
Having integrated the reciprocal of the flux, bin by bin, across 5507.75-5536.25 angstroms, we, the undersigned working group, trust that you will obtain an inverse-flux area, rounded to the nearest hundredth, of 1.26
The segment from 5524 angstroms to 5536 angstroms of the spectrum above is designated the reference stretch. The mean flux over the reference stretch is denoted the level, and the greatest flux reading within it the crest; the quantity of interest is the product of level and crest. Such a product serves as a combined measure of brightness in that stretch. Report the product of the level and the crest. 522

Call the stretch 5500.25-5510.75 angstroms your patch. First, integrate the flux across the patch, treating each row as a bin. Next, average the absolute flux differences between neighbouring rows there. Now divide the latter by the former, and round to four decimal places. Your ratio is 0.0028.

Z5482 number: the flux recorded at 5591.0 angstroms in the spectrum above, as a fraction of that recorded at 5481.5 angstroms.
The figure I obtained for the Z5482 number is 1.07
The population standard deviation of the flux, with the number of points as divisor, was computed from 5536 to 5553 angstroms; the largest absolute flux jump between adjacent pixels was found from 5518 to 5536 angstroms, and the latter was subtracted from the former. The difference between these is -0.32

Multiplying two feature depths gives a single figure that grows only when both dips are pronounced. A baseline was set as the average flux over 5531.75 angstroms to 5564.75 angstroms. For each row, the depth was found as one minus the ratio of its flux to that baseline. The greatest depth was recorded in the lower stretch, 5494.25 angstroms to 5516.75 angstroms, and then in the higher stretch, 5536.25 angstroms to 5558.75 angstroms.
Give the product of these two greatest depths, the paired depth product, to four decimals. 0.0014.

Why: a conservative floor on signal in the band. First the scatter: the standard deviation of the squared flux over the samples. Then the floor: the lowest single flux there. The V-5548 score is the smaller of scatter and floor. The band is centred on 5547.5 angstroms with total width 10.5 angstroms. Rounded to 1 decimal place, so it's 21.5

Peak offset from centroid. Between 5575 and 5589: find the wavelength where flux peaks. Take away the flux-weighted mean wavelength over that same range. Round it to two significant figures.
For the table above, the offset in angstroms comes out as -2.9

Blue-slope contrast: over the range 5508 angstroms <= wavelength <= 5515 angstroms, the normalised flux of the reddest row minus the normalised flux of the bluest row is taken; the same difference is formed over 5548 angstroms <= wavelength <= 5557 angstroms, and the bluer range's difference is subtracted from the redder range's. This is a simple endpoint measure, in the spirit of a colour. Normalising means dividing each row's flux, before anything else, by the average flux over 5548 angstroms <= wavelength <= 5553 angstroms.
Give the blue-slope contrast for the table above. -0.19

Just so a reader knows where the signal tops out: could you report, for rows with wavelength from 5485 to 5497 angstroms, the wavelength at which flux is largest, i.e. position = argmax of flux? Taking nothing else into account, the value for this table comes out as 5495.0 angstroms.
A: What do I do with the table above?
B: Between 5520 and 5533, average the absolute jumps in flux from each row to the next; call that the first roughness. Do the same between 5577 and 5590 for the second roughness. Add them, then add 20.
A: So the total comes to 21.0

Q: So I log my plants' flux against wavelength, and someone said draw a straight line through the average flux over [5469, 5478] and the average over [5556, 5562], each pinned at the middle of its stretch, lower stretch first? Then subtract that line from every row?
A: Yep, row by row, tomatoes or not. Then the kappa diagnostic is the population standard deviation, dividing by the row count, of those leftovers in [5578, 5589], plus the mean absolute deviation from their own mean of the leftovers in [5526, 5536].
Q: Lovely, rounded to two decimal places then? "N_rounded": 1.63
